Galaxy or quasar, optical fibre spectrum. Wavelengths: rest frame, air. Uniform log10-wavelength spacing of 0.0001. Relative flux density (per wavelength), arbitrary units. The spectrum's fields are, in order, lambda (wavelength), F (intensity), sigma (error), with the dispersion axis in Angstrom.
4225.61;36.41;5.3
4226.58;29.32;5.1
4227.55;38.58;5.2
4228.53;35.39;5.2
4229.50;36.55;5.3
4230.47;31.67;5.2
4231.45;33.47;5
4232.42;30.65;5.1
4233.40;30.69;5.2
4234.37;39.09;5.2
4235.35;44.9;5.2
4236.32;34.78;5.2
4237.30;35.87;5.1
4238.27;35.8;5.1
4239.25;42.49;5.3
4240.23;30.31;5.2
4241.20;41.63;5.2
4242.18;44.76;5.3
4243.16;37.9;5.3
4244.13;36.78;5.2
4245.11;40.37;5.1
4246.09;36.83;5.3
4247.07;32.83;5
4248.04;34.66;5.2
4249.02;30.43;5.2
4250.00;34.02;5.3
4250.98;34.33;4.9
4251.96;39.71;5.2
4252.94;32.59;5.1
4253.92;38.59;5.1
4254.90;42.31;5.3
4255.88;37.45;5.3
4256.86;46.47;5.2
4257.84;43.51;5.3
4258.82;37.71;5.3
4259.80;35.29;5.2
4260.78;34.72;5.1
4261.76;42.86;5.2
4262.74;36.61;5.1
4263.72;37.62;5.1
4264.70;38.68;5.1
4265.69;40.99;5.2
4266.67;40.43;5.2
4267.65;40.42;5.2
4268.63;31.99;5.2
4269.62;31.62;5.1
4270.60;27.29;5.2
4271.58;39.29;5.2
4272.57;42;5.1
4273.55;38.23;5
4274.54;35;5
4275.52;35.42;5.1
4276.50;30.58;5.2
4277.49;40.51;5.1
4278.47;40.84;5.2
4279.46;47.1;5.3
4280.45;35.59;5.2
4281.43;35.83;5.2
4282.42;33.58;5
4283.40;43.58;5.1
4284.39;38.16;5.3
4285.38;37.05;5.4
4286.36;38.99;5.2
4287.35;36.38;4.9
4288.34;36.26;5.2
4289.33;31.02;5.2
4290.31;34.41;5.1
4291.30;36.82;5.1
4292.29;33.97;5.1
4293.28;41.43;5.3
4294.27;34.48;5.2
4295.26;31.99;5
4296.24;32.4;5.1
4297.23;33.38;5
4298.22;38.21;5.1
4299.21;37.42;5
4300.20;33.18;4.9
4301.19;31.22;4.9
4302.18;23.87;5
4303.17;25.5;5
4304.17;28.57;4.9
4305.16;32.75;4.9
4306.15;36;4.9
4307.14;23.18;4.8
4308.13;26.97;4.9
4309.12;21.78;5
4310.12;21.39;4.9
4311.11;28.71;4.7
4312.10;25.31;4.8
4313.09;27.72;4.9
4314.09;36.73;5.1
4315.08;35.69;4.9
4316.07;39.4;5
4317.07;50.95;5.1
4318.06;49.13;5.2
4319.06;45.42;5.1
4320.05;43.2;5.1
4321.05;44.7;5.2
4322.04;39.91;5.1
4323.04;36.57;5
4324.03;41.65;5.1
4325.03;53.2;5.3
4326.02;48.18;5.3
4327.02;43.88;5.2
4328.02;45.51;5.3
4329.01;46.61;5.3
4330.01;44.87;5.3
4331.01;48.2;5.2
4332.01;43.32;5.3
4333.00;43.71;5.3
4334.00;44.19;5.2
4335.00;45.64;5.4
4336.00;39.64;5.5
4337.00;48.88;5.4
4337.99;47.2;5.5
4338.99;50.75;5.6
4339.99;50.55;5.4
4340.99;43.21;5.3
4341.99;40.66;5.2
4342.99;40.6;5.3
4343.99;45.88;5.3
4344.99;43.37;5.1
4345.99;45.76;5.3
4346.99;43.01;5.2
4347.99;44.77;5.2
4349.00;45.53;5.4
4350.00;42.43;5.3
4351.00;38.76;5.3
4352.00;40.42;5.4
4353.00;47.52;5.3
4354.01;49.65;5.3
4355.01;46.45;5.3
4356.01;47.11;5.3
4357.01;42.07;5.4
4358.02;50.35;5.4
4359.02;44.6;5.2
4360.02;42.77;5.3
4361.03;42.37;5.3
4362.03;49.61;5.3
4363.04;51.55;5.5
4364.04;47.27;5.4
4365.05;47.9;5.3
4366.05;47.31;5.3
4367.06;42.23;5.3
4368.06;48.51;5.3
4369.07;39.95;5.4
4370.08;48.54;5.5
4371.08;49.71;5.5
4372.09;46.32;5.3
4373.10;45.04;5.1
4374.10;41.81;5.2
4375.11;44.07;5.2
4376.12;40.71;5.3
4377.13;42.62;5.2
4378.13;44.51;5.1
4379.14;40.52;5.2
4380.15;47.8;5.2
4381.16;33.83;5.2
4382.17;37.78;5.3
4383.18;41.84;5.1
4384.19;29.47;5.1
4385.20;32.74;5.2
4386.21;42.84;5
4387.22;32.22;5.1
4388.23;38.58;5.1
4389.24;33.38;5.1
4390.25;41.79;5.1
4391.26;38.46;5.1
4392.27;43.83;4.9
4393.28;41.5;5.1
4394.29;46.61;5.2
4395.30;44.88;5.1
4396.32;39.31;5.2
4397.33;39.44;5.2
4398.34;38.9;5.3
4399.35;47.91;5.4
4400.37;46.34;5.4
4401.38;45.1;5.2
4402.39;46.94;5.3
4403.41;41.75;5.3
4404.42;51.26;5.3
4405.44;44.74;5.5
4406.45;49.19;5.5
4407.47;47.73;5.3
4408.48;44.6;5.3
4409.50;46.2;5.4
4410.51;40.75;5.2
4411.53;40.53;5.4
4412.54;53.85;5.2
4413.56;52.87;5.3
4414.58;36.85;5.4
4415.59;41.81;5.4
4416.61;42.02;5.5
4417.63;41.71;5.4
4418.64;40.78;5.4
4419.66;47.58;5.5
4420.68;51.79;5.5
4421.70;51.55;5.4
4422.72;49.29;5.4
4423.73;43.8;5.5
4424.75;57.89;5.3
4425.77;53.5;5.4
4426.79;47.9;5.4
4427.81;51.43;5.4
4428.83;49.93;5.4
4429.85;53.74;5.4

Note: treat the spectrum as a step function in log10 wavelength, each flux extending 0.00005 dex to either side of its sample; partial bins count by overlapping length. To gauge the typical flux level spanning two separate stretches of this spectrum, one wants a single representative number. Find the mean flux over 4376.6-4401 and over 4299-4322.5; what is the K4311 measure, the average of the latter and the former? 37.0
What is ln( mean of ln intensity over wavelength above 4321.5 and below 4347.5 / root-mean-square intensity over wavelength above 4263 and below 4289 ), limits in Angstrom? -2.29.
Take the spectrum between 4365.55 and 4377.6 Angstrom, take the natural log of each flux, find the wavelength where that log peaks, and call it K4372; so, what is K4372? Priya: 4371.08 Angstrom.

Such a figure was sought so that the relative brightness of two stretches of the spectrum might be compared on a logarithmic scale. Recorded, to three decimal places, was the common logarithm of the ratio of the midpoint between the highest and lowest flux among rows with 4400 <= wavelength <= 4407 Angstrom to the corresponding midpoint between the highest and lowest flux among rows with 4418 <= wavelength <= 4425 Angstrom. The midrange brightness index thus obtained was -0.026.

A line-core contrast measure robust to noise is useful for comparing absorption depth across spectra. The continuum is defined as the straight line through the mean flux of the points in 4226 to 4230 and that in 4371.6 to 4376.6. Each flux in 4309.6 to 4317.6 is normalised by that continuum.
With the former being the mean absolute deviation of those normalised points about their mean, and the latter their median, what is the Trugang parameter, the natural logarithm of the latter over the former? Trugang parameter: 1.48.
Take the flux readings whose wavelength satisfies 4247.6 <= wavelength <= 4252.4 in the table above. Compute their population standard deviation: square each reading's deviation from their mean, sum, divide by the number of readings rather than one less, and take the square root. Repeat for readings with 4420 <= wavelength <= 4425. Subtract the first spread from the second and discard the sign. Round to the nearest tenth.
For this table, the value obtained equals 1.6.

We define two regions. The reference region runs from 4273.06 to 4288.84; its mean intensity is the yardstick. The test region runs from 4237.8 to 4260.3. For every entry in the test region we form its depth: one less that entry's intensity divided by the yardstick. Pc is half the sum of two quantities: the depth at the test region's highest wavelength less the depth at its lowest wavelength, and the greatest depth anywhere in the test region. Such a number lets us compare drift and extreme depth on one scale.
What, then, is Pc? 0.10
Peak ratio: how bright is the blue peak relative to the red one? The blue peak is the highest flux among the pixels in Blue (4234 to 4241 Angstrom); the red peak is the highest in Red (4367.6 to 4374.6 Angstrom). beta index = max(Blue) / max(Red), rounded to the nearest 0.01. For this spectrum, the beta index 0.90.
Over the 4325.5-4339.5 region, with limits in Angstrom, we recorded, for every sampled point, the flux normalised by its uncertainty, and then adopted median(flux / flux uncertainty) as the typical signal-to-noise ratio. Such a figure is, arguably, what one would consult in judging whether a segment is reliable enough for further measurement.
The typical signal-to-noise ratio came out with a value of 8.5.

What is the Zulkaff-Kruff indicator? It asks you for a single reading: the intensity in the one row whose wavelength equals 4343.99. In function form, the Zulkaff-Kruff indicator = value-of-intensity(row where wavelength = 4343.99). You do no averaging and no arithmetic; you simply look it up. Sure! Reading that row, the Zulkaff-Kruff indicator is 45.88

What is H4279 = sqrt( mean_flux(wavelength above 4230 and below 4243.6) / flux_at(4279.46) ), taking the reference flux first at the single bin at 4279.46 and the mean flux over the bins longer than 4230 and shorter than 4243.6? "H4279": 0.883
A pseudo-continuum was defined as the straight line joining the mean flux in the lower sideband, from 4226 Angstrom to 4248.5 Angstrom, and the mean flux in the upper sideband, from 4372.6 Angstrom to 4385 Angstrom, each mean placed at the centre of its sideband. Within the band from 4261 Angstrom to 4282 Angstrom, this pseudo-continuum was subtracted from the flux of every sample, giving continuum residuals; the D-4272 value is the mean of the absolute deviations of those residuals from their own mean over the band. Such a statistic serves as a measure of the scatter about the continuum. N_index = 3.68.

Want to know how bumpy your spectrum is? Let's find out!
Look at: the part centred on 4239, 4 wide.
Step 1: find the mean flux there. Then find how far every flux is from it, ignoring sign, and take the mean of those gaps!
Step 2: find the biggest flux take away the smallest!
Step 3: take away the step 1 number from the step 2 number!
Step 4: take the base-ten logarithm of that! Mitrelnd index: 0.95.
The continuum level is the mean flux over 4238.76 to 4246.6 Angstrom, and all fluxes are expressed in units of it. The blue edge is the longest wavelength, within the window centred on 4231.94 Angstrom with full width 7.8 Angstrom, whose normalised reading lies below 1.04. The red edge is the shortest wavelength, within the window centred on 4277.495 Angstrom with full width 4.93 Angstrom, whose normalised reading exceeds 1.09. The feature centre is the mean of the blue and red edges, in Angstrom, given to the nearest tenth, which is 4256.9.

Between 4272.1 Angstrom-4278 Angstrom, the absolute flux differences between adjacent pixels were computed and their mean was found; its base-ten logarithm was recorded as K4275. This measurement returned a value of 0.65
